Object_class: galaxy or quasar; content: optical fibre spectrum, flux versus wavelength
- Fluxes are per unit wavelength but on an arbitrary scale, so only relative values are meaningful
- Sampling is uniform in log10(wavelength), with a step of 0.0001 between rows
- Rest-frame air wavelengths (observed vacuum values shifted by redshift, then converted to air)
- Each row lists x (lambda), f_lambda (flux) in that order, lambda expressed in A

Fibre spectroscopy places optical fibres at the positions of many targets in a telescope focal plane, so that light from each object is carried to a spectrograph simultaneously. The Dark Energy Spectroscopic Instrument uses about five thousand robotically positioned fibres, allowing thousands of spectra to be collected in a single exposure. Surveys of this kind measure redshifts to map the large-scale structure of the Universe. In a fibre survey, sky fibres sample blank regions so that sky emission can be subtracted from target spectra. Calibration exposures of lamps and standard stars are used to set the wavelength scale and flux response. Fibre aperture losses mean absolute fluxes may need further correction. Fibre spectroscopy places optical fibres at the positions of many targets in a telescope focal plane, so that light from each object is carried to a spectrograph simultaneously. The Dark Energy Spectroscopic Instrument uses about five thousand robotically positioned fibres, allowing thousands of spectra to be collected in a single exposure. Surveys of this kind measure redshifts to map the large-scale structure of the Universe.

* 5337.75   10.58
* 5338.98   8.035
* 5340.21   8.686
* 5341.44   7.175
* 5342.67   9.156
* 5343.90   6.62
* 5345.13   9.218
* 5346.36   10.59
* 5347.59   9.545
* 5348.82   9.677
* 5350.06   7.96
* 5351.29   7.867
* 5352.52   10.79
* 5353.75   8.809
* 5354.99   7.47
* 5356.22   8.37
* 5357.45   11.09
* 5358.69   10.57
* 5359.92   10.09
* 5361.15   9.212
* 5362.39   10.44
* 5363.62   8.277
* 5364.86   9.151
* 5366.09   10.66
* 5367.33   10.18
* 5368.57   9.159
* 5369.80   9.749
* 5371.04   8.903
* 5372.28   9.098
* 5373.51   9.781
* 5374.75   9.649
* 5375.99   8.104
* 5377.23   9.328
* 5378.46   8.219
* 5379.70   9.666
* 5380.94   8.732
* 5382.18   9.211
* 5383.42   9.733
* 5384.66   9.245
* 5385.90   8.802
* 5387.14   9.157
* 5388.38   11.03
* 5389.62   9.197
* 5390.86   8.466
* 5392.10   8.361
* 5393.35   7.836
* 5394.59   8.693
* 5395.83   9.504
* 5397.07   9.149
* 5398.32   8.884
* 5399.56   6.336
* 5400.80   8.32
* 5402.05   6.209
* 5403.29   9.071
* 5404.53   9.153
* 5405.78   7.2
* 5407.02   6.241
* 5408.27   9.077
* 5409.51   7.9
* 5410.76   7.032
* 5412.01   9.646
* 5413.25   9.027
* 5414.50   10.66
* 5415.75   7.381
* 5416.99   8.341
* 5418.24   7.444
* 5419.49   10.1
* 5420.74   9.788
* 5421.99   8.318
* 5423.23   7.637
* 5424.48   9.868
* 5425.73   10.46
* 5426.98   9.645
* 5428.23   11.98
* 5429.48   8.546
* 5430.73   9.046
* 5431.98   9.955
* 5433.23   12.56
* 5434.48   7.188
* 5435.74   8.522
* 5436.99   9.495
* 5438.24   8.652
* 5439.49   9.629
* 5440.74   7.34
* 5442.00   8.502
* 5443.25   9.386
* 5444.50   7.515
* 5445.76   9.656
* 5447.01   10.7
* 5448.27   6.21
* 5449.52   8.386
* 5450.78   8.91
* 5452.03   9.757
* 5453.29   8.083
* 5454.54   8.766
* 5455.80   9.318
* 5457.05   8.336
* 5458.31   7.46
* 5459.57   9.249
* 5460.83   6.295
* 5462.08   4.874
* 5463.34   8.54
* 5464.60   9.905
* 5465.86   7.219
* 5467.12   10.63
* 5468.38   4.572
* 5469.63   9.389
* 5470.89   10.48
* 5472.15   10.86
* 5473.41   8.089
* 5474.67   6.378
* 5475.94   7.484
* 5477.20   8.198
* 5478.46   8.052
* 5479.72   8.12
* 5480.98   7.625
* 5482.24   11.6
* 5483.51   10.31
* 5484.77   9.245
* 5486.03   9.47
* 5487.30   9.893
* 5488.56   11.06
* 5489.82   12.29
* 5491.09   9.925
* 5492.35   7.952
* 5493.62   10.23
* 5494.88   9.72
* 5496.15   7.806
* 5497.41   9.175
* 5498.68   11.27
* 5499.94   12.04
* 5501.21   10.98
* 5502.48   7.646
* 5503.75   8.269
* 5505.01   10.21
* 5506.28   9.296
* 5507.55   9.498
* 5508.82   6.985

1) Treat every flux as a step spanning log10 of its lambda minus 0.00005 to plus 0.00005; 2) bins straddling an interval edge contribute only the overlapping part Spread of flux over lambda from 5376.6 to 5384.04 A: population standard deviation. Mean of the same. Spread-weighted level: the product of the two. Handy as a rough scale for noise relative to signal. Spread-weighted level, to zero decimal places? 5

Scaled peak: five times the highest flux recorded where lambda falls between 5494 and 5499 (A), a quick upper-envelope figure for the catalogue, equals 56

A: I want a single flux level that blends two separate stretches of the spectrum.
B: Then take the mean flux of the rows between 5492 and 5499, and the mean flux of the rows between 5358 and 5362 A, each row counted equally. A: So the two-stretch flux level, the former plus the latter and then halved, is 9.66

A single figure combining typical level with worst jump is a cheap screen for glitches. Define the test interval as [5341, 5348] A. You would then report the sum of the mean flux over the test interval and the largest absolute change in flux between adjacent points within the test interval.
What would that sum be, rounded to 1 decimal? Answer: 11.3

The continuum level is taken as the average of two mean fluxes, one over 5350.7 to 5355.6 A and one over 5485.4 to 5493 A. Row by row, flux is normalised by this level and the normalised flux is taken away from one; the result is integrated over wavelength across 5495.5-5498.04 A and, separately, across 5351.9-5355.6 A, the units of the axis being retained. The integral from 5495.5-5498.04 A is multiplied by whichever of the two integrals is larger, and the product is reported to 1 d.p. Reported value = 0.1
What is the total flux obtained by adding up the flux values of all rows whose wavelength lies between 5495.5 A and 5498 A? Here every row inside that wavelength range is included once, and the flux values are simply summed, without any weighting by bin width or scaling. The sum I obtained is 17.0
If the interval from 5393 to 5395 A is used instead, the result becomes 16.5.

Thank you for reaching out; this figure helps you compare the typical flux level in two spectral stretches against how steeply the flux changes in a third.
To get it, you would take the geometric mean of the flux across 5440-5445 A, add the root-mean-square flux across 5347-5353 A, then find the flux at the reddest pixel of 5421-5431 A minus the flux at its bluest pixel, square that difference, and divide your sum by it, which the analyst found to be 33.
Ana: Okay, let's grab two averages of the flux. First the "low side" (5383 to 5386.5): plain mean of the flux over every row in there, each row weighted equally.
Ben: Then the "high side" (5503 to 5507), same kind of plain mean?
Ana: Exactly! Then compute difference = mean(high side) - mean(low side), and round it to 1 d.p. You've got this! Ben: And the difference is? 0.0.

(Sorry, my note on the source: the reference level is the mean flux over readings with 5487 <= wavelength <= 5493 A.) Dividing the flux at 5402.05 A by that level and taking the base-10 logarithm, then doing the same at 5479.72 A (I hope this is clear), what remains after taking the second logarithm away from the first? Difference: -0.12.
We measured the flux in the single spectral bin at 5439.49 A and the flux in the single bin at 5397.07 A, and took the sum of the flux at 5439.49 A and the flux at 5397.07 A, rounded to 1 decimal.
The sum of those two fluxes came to 18.8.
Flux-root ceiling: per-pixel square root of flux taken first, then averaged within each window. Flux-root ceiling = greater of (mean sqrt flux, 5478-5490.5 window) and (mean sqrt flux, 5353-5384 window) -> 3.12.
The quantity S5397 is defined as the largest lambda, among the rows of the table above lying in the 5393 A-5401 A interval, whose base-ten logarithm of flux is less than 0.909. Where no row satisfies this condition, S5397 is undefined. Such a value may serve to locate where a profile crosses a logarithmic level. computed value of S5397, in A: 5399.56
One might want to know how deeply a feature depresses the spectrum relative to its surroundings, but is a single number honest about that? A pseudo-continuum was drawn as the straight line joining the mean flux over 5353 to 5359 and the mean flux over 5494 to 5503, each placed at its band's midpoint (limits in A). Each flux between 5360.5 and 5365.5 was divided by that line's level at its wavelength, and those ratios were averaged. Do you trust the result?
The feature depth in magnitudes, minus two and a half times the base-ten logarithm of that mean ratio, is 0.00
